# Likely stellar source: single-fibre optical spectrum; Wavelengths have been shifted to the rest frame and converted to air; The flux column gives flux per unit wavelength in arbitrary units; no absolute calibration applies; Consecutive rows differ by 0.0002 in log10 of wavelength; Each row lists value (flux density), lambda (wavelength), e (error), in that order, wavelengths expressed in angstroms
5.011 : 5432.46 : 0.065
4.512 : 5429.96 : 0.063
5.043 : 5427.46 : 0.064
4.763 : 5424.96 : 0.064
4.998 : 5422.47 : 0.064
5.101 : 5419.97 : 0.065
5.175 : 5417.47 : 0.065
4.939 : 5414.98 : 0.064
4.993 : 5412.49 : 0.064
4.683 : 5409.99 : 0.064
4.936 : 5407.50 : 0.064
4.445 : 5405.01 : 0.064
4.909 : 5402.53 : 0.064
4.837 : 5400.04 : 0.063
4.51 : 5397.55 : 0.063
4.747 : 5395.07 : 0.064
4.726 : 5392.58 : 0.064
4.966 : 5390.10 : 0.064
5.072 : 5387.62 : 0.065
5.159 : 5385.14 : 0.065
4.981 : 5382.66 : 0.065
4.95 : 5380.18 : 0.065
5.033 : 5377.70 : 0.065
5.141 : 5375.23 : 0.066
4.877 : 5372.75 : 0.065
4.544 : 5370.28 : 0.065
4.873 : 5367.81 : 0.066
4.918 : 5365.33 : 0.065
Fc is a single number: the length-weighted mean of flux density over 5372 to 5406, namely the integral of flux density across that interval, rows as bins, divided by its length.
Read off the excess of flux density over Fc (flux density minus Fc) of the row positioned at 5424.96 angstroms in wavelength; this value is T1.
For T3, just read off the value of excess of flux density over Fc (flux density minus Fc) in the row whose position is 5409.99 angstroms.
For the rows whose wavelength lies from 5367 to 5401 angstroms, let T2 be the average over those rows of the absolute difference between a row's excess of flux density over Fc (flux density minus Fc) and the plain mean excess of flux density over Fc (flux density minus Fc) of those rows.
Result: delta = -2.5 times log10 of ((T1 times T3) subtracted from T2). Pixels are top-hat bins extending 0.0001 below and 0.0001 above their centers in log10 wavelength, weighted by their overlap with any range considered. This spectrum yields 2.20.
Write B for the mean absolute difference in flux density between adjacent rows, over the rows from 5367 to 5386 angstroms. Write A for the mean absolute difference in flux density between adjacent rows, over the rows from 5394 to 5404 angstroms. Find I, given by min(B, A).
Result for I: 0.189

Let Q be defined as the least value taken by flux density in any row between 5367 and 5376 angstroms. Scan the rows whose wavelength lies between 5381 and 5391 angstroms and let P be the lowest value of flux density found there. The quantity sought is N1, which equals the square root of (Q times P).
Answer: 4.75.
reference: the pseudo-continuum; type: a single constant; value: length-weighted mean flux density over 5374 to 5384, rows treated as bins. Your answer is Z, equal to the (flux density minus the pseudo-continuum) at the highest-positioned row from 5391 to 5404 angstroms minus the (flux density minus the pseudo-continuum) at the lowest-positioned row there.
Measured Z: 0.2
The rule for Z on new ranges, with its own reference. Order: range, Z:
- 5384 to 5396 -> -0.4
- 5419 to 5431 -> -0.6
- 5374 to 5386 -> 0.0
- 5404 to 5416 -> 0.5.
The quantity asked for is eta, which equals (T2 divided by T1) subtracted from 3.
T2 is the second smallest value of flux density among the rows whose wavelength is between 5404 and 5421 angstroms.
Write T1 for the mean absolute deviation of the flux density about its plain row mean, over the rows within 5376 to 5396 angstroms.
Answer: -39.6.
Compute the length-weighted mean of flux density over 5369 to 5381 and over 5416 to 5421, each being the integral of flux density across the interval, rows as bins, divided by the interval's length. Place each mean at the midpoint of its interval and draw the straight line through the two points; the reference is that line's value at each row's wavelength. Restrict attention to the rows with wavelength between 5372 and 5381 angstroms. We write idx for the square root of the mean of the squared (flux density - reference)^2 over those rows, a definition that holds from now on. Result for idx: 0.03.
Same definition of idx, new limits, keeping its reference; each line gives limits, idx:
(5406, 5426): 0.08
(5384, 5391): 0.02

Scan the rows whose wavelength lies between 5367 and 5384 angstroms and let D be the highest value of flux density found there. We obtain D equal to 5.141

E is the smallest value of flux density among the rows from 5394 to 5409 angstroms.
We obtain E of 4.445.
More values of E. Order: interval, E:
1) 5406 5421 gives 4.683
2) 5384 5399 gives 4.51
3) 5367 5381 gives 4.544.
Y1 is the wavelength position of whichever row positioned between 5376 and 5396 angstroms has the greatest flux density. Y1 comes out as 5385.14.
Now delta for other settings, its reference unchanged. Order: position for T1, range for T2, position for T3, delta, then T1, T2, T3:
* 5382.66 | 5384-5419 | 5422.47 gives 1.95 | 0.10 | 0.177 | 0.11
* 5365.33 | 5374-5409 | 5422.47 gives 1.97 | 0.03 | 0.167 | 0.11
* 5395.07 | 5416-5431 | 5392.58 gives 1.90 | -0.14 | 0.196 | -0.16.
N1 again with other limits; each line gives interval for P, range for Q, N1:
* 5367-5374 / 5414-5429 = 4.65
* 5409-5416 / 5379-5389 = 4.81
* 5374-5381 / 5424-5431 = 4.73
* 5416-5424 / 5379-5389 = 4.97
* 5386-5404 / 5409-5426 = 4.60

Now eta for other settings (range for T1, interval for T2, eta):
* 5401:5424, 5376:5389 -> -29.5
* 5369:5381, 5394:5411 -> -25.4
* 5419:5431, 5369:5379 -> -21.8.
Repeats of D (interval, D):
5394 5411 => 4.936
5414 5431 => 5.175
